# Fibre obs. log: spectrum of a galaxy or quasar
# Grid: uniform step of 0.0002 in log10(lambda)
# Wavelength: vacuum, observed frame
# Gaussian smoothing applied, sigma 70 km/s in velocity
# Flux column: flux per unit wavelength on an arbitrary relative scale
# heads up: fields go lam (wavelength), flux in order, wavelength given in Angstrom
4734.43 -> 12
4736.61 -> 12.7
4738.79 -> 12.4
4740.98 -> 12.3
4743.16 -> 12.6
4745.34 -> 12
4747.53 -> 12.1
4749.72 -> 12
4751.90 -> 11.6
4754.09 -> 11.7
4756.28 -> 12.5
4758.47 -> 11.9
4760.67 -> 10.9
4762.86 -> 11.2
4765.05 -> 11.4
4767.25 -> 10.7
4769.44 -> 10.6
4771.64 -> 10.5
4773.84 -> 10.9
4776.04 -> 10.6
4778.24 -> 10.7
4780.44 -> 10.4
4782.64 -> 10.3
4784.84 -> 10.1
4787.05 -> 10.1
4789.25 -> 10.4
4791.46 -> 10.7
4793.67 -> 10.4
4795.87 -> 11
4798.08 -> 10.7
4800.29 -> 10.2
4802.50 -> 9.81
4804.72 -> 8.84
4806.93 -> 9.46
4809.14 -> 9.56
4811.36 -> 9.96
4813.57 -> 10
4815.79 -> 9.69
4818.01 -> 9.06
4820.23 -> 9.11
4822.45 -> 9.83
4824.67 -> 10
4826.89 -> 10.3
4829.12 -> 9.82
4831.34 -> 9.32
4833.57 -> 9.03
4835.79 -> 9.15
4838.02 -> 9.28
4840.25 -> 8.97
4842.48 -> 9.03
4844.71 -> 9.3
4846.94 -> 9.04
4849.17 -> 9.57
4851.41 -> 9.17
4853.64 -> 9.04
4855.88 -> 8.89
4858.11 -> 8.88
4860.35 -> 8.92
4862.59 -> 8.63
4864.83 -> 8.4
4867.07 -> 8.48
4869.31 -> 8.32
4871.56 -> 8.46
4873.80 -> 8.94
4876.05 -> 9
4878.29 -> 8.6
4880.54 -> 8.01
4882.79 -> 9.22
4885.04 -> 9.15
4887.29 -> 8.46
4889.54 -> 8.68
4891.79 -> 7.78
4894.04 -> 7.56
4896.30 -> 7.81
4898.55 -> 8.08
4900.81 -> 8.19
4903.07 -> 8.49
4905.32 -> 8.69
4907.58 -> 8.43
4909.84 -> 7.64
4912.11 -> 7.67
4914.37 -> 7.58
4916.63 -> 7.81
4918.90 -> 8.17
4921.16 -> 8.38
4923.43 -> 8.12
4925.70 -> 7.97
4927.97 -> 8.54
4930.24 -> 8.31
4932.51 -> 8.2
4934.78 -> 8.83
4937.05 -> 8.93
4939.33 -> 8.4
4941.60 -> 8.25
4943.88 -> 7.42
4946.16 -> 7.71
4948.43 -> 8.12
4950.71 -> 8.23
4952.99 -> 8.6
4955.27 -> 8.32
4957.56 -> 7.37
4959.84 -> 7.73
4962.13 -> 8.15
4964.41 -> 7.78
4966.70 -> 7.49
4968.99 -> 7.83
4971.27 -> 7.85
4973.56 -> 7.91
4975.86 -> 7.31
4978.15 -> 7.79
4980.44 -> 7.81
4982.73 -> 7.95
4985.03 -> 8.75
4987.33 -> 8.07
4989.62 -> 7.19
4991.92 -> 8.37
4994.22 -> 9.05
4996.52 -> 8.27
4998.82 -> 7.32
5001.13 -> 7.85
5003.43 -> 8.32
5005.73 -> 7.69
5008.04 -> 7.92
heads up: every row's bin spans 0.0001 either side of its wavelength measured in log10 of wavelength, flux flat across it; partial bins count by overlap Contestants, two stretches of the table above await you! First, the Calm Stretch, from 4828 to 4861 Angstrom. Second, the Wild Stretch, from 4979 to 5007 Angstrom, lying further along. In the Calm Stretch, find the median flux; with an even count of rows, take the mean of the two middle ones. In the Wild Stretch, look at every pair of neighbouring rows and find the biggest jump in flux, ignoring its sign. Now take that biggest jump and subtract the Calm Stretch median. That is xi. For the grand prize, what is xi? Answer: -7.9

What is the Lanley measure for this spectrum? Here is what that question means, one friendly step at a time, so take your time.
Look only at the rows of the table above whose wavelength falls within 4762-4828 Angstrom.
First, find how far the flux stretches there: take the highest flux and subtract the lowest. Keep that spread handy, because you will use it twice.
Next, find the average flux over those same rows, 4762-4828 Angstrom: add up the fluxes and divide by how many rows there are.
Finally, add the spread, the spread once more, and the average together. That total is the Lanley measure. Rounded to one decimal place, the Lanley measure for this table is 15.3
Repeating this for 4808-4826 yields 11.5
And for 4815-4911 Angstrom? 14.3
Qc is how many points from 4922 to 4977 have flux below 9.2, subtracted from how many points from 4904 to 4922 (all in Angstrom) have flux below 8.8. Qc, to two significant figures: -16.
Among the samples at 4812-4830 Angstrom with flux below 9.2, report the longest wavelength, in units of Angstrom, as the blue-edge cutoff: 4820.23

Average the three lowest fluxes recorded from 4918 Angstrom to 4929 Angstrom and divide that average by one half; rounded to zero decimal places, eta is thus 16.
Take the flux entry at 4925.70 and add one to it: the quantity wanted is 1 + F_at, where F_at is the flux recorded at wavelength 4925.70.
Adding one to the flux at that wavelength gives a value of 9.0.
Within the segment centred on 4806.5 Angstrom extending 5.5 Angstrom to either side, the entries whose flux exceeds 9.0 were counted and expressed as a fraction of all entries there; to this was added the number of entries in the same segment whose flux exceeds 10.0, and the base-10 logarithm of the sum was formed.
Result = -0.10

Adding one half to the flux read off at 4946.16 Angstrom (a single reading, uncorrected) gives 8.2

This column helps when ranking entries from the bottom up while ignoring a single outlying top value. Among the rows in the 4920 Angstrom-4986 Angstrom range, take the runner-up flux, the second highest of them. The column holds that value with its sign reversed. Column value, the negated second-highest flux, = -8.8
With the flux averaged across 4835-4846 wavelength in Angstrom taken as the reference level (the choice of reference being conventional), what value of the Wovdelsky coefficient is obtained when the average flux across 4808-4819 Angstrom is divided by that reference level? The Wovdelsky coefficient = 1.06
